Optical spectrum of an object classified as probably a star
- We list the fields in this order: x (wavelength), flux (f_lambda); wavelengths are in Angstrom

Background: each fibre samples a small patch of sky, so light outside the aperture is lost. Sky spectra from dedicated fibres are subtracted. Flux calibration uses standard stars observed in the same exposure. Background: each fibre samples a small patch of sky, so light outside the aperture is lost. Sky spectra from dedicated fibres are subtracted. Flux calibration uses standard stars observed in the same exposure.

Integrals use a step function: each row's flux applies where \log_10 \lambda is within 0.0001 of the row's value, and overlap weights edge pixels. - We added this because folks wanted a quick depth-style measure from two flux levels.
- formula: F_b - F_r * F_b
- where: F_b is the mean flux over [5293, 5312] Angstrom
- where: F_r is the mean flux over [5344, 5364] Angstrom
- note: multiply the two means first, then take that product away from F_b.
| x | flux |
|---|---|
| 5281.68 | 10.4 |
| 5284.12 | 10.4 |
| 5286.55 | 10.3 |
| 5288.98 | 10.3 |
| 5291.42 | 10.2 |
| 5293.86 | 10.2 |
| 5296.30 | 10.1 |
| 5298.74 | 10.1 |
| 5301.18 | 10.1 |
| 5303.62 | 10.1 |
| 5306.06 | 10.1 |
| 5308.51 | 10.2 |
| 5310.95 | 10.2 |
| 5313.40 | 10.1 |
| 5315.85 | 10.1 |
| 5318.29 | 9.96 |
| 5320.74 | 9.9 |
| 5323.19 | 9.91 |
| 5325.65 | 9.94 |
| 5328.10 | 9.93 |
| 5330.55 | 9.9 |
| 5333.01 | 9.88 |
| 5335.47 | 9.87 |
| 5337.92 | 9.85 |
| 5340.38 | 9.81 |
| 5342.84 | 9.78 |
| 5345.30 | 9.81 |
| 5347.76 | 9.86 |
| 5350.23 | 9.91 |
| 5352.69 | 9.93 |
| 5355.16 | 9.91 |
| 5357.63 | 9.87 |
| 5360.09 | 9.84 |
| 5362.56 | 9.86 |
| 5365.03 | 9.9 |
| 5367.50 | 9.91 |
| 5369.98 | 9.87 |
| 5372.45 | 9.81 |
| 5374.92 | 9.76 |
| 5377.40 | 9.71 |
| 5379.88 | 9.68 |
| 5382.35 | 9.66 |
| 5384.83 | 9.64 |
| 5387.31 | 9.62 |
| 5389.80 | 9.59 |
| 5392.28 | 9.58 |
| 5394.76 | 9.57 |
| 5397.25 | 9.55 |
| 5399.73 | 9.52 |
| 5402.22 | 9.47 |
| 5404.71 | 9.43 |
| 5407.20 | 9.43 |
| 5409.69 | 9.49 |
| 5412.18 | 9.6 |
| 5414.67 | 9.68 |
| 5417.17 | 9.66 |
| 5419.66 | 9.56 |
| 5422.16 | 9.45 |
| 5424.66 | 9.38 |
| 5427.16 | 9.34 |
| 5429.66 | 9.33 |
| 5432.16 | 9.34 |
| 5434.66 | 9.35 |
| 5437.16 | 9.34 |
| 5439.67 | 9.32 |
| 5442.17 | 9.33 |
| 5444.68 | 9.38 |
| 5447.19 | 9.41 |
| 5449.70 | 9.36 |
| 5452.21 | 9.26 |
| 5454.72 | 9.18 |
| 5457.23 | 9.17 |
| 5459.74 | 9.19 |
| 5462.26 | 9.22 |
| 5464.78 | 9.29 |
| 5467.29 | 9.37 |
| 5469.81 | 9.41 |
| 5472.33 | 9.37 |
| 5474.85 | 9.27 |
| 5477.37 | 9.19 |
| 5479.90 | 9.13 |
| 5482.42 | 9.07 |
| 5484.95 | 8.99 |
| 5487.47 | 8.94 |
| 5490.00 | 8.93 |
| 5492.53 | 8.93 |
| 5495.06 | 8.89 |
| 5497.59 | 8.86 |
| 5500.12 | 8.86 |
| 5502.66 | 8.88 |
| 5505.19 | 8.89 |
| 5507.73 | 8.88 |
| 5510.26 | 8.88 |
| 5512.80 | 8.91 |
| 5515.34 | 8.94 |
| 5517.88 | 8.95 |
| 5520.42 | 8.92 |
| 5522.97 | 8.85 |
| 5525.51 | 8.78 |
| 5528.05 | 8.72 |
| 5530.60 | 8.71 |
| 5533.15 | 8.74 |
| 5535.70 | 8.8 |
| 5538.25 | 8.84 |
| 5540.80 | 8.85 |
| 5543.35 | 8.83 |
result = -90.0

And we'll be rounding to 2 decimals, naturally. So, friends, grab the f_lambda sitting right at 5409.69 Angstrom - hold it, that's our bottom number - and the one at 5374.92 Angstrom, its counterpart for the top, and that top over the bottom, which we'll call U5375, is 1.03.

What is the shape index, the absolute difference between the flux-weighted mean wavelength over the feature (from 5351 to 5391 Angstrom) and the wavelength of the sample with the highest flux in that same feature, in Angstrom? 18.4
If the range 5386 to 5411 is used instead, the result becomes 11.1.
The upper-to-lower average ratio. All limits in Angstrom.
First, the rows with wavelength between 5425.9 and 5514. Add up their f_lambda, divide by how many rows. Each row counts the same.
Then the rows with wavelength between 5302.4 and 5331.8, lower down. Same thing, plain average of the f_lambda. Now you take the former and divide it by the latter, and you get 0.913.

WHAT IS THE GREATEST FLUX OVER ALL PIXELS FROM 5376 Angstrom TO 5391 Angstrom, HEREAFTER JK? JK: 9.71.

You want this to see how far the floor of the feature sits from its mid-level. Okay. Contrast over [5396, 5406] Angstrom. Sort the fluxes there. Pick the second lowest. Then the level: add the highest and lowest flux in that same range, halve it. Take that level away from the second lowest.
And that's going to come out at -0.020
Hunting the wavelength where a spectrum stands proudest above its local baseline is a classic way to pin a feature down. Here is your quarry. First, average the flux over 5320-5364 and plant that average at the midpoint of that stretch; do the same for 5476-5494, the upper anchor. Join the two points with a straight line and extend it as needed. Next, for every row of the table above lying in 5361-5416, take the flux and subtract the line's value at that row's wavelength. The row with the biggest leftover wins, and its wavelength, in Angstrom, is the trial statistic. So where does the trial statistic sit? 5414.67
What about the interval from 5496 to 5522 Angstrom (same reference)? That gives 5517.88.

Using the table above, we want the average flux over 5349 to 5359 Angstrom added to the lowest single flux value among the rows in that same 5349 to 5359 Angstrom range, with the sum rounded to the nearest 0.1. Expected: 19.8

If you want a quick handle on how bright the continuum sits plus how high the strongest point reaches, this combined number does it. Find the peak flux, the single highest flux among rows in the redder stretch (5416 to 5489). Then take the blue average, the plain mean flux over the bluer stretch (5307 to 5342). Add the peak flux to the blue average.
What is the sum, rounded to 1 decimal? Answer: 19.6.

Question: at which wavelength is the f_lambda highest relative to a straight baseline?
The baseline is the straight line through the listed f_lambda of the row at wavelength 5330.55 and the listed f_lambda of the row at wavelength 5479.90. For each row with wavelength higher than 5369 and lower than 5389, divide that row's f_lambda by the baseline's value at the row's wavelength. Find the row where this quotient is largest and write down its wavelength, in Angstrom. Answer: 5369.98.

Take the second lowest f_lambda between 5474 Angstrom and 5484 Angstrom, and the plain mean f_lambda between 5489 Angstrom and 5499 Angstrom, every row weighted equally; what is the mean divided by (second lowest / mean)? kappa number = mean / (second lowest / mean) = 8.7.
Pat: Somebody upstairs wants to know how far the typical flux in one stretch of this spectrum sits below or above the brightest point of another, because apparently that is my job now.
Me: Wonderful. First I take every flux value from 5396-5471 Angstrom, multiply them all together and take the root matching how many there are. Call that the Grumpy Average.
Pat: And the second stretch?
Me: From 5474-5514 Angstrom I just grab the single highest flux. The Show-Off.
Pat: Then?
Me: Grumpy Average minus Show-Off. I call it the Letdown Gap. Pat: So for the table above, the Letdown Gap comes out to 0.12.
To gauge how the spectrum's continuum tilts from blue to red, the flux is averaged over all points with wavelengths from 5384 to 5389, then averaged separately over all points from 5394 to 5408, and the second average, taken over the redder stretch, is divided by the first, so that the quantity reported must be 0.99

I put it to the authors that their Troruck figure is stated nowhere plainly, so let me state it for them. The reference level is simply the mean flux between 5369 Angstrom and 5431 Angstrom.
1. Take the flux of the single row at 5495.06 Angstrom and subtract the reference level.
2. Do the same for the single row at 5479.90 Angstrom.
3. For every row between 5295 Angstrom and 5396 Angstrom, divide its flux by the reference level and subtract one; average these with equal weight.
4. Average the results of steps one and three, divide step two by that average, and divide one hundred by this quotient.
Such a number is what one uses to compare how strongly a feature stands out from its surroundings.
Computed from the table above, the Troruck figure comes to 73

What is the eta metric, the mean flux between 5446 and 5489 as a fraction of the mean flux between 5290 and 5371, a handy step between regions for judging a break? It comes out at 0.93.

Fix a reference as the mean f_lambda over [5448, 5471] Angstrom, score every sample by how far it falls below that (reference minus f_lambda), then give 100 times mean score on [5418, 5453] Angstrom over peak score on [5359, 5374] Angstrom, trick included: 18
